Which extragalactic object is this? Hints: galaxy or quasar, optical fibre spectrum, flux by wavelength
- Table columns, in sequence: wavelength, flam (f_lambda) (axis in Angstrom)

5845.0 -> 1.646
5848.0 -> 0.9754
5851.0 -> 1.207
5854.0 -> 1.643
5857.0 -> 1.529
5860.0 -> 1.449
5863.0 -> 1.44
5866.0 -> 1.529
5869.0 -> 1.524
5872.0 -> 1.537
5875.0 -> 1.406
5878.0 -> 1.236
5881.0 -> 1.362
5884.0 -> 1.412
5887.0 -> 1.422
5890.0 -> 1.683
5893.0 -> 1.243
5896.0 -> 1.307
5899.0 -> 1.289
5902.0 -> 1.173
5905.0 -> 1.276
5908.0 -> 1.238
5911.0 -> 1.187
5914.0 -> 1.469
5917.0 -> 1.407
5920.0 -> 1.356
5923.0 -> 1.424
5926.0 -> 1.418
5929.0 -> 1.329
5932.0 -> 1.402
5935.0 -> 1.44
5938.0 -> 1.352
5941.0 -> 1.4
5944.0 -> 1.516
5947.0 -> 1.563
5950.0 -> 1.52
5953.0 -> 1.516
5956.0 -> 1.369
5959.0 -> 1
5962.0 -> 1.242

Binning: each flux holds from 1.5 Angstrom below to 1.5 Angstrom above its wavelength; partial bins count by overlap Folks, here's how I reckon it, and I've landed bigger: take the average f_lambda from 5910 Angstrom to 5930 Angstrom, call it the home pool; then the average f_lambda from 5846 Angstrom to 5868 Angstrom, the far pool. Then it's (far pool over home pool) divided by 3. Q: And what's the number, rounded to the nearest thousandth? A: 0.340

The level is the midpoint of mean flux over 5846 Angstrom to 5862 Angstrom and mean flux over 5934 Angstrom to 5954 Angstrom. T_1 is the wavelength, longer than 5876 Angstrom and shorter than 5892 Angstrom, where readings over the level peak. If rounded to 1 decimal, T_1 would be 5890.0 Angstrom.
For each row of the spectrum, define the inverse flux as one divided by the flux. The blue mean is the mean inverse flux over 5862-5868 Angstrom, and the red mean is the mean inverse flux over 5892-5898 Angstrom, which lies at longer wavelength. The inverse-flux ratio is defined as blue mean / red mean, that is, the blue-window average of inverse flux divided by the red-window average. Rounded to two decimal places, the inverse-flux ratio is 0.86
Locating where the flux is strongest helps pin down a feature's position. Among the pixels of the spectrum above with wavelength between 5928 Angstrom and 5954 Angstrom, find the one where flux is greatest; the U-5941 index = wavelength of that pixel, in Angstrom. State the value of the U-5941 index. 5947.0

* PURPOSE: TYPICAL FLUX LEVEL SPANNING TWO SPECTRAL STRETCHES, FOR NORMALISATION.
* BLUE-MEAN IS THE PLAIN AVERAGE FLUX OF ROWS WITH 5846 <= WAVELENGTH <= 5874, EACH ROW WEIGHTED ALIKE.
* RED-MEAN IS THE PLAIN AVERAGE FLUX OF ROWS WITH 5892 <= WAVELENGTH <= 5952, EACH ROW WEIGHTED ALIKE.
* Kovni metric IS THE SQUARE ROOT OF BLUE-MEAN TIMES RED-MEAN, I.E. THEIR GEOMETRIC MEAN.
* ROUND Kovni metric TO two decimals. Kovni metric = 1.40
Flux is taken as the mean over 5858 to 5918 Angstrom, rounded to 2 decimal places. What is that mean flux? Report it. 1.38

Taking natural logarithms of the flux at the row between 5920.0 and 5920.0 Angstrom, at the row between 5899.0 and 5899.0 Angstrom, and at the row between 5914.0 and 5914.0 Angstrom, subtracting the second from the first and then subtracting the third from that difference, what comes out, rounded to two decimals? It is -0.33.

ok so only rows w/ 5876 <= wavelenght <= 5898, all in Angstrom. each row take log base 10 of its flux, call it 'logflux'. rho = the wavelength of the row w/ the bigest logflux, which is 5890.0 Angstrom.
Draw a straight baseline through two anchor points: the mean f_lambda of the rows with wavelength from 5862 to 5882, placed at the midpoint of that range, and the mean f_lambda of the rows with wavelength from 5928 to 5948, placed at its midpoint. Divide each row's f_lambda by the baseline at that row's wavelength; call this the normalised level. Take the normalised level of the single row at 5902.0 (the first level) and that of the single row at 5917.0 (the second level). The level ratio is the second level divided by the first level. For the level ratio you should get 1.20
